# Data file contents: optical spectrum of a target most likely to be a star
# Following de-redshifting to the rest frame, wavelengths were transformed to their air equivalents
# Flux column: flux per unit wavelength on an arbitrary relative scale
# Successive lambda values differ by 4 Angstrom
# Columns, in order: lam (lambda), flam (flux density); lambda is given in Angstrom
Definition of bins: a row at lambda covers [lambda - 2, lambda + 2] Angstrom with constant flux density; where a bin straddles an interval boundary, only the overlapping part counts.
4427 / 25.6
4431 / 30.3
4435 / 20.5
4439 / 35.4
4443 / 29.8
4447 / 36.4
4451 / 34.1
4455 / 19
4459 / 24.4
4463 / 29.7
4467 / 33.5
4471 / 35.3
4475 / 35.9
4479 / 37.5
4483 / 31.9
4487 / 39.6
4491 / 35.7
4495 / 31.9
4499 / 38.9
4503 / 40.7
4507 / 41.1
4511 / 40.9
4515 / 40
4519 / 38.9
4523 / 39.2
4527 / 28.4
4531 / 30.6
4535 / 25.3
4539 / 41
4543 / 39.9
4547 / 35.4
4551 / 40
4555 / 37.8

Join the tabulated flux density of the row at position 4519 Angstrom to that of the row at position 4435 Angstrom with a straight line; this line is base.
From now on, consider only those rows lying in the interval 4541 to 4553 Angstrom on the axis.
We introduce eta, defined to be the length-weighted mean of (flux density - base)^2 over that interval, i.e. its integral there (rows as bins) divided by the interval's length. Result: 49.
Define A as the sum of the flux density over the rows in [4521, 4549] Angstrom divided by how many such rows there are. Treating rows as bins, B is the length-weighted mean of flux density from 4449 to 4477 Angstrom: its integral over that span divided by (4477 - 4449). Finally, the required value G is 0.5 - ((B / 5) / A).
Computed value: 0.323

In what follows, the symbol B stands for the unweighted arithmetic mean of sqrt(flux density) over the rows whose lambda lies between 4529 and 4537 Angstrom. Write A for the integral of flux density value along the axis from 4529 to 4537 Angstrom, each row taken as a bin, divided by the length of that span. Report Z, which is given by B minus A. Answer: -23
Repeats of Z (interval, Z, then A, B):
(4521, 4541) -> -27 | 33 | 5.7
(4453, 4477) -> -24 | 30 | 5.4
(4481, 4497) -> -29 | 35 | 5.9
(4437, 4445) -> -27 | 33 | 5.7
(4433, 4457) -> -24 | 29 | 5.4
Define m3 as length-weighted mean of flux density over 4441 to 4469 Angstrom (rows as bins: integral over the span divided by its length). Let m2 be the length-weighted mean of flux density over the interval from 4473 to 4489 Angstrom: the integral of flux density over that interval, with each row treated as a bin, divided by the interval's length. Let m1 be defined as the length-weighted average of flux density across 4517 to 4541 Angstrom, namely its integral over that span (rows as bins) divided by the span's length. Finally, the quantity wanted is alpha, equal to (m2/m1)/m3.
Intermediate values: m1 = 34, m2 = 36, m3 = 30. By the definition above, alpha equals 0.036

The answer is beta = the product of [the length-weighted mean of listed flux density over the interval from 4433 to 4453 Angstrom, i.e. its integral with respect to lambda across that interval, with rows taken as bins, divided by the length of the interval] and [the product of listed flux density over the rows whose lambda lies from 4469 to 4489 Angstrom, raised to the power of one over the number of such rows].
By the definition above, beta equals 1123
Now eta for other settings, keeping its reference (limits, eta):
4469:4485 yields 37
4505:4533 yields 44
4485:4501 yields 23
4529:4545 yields 109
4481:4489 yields 30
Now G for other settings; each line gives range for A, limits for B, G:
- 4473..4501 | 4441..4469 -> 0.335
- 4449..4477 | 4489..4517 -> 0.246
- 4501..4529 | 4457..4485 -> 0.330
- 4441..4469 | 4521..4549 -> 0.268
